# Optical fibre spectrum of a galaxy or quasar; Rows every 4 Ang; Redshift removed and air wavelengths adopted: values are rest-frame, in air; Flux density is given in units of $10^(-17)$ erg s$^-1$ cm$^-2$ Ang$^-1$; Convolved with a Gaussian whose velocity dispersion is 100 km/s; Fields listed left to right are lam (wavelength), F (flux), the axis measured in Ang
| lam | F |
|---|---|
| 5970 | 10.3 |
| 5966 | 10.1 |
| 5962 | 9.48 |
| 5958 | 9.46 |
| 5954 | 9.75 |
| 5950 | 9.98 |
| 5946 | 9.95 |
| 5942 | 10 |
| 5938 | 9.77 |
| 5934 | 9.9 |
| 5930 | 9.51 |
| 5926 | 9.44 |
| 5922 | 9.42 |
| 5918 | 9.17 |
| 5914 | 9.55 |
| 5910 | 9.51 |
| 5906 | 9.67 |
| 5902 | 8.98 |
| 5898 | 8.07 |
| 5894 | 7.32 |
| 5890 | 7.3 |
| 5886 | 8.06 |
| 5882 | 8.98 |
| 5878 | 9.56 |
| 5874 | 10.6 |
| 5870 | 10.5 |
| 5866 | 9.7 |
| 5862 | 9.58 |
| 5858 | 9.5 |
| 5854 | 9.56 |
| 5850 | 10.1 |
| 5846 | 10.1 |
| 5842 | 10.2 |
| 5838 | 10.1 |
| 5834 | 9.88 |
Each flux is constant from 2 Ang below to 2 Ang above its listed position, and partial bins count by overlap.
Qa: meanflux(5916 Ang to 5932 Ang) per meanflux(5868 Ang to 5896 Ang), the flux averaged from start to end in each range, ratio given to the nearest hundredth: 1.05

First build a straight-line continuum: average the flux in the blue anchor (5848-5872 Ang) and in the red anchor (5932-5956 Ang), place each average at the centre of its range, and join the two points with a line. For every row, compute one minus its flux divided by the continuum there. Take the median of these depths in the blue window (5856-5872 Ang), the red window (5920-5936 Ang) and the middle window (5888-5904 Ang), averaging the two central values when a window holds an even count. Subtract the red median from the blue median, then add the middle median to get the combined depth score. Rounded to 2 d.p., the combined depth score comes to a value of 0.20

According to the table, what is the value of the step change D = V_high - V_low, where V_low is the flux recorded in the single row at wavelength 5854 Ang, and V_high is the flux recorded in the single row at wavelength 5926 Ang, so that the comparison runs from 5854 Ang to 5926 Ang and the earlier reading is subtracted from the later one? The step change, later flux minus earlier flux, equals -0.12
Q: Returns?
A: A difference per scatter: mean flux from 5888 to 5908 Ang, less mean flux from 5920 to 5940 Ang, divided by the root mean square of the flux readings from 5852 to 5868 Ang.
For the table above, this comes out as -0.14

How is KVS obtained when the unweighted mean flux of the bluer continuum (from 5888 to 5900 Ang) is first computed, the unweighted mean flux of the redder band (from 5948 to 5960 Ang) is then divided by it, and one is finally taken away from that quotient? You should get 0.29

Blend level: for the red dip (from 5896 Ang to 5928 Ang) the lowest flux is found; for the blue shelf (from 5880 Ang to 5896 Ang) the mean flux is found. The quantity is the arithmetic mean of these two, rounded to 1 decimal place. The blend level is 8.0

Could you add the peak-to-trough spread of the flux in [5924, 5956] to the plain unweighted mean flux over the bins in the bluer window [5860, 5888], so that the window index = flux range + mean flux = 10.1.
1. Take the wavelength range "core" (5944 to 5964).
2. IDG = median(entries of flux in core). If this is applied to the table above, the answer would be 9.75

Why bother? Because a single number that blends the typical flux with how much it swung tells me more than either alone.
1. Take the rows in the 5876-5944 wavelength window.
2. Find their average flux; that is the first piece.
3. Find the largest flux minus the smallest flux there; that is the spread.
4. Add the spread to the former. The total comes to 11.8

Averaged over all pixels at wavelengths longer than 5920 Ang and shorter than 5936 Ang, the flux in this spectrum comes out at 9.6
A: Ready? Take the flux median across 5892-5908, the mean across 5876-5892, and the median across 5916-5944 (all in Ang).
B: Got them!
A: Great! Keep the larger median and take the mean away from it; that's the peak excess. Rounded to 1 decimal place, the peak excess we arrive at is 1.0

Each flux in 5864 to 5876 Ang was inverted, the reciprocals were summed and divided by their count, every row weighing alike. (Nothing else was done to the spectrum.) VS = 0.098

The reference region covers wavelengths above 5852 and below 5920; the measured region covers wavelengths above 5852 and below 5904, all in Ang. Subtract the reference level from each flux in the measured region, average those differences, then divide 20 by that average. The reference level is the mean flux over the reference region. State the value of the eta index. -202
